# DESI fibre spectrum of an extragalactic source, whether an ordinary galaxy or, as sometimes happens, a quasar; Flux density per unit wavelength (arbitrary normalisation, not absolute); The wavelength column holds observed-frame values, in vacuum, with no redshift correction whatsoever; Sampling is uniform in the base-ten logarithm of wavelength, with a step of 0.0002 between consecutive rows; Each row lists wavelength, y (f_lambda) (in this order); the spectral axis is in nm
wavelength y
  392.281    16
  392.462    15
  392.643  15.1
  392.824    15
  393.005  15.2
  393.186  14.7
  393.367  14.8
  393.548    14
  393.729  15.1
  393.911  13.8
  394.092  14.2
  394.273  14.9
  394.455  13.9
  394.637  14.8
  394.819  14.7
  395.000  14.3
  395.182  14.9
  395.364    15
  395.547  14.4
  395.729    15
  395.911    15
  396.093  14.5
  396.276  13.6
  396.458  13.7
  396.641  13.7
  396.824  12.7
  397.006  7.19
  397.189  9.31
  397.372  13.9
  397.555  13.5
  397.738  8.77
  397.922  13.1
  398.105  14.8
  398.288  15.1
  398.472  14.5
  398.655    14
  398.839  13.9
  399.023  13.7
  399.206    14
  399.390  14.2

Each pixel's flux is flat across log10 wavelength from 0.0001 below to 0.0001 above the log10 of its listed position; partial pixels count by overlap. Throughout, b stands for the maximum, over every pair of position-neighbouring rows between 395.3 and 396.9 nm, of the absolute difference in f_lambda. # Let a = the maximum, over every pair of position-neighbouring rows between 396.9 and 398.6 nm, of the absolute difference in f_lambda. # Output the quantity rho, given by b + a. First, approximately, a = 4.7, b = 1.00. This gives 5.7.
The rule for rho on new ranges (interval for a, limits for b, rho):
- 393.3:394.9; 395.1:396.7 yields 2.2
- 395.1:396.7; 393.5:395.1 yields 2.2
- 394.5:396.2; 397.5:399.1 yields 5.3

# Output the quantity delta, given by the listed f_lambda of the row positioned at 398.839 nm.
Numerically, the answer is 13.9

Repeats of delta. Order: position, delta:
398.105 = 14.8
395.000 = 14.3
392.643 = 15.1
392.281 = 16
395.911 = 15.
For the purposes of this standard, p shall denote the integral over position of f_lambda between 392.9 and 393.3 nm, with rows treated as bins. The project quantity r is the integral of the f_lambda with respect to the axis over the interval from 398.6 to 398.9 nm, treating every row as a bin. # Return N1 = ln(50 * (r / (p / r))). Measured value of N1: 4.98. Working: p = 6.0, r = 4.2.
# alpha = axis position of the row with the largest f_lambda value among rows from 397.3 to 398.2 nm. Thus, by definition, 398.105 nm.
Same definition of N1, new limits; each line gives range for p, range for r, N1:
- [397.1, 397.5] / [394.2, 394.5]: 5.29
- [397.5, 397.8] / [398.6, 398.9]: 5.57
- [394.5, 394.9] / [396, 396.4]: 5.60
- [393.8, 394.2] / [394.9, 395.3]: 5.72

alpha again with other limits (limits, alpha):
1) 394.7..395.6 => 395.364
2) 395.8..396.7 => 395.911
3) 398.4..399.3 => 398.472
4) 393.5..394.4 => 393.729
